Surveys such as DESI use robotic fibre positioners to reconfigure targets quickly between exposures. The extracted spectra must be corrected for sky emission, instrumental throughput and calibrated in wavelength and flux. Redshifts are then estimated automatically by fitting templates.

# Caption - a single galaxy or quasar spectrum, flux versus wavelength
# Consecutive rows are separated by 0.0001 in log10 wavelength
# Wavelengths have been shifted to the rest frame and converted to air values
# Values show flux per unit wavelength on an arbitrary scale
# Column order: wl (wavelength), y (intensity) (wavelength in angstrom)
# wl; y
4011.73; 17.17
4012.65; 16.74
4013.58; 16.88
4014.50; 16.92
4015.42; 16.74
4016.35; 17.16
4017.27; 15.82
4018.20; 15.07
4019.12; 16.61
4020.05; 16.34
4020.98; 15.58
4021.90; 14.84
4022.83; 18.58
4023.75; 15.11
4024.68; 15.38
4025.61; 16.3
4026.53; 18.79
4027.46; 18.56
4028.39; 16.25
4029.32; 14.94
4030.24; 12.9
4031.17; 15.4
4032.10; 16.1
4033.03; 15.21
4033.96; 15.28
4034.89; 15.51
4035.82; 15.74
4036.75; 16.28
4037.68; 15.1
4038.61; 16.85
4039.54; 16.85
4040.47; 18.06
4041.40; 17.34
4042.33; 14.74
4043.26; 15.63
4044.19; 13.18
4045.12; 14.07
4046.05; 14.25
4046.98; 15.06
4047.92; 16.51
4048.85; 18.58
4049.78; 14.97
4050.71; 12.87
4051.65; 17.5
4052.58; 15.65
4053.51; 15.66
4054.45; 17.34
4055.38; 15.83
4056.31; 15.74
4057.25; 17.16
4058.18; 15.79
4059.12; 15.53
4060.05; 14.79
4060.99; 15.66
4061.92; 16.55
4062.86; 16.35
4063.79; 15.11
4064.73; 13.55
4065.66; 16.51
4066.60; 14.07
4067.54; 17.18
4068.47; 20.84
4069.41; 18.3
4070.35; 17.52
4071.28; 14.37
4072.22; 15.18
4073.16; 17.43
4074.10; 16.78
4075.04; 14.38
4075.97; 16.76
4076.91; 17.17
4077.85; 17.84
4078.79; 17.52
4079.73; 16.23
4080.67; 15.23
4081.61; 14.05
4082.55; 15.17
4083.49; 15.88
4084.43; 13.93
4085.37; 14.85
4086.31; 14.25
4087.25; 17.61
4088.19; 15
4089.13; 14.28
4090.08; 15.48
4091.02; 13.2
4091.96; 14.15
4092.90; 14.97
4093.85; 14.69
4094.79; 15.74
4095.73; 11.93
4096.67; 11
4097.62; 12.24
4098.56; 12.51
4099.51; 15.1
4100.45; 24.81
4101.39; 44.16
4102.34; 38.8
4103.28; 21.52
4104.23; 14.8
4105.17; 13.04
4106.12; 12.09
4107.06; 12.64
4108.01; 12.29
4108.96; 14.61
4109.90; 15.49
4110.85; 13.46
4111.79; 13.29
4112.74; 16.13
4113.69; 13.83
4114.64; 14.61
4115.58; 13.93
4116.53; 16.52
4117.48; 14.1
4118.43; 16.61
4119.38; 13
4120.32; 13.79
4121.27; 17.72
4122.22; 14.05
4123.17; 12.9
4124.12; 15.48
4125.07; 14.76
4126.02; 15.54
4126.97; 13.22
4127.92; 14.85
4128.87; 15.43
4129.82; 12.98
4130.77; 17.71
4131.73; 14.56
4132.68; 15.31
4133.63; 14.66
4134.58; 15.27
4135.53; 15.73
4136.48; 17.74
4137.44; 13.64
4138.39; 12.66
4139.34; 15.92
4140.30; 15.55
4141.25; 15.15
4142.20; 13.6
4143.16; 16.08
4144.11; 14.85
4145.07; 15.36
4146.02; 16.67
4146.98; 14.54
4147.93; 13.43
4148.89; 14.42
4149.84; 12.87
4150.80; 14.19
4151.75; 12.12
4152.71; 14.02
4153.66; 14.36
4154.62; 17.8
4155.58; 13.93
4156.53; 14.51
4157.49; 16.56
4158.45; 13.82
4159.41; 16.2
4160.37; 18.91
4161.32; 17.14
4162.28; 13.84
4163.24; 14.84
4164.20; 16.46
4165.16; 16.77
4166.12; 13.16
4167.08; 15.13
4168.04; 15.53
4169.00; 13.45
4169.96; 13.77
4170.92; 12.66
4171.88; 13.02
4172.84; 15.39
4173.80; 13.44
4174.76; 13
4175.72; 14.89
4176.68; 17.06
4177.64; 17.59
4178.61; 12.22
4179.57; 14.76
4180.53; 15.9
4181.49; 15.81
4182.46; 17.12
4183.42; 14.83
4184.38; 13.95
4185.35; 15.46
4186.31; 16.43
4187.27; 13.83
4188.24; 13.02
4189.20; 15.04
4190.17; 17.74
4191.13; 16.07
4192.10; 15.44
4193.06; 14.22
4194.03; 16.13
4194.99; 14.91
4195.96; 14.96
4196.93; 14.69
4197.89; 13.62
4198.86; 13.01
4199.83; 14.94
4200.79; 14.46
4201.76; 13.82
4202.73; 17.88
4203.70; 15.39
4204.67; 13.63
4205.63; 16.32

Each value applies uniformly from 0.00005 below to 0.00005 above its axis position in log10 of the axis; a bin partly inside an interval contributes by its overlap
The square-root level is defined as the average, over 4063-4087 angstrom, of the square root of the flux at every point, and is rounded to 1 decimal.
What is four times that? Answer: 16.0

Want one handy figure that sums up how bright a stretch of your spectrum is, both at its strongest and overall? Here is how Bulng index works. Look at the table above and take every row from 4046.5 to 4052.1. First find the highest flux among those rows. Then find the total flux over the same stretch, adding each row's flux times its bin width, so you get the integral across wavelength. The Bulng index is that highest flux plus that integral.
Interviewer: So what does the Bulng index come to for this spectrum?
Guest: 108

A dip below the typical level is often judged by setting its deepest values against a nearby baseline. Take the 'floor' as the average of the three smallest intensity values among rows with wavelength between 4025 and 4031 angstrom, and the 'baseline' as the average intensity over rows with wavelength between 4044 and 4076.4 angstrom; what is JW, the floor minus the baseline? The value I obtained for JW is -1.2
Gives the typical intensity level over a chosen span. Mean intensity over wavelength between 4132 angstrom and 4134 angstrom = 15.0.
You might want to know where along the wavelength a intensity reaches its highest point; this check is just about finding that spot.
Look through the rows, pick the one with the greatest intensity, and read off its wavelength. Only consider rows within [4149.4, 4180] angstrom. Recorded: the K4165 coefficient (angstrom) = 4160.37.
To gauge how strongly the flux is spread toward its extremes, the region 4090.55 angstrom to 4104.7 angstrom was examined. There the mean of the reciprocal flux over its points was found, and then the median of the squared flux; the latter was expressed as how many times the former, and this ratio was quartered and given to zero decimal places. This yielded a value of 864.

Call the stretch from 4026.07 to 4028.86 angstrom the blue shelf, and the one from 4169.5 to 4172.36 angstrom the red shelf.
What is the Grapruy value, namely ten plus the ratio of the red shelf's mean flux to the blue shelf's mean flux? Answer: 10.7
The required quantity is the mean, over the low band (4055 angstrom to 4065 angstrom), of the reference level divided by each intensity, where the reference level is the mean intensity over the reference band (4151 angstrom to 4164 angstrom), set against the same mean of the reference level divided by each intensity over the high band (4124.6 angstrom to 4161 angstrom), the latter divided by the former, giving 1.05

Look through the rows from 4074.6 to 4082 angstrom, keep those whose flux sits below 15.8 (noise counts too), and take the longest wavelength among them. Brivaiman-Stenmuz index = 4081.61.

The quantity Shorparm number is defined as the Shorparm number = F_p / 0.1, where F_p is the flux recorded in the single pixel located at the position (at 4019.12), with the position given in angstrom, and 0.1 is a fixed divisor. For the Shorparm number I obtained 166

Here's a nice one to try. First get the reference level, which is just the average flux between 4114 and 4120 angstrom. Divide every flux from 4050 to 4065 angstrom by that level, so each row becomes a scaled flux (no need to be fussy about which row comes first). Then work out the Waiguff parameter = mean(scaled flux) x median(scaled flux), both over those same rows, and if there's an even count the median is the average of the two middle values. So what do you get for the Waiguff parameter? 1.13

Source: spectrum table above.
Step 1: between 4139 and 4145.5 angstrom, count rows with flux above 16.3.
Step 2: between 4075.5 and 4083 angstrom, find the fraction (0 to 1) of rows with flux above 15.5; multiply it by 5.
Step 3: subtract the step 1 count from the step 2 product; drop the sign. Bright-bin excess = 3.1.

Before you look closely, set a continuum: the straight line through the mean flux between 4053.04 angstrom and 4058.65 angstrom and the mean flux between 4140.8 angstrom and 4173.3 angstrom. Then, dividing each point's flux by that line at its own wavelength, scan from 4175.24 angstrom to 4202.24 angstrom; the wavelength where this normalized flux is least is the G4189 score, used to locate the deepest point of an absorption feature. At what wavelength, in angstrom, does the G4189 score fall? 4178.61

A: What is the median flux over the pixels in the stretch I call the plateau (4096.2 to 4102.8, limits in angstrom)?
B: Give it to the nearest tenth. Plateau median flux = 15.1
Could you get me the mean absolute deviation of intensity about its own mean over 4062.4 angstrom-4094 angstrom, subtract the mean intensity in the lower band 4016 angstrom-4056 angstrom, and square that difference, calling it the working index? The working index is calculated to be 211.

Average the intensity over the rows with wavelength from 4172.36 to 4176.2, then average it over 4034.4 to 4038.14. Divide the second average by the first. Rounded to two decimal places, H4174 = 1.10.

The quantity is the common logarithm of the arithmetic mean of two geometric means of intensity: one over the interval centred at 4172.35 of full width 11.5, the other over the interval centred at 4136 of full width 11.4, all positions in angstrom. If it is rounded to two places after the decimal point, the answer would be 1.17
